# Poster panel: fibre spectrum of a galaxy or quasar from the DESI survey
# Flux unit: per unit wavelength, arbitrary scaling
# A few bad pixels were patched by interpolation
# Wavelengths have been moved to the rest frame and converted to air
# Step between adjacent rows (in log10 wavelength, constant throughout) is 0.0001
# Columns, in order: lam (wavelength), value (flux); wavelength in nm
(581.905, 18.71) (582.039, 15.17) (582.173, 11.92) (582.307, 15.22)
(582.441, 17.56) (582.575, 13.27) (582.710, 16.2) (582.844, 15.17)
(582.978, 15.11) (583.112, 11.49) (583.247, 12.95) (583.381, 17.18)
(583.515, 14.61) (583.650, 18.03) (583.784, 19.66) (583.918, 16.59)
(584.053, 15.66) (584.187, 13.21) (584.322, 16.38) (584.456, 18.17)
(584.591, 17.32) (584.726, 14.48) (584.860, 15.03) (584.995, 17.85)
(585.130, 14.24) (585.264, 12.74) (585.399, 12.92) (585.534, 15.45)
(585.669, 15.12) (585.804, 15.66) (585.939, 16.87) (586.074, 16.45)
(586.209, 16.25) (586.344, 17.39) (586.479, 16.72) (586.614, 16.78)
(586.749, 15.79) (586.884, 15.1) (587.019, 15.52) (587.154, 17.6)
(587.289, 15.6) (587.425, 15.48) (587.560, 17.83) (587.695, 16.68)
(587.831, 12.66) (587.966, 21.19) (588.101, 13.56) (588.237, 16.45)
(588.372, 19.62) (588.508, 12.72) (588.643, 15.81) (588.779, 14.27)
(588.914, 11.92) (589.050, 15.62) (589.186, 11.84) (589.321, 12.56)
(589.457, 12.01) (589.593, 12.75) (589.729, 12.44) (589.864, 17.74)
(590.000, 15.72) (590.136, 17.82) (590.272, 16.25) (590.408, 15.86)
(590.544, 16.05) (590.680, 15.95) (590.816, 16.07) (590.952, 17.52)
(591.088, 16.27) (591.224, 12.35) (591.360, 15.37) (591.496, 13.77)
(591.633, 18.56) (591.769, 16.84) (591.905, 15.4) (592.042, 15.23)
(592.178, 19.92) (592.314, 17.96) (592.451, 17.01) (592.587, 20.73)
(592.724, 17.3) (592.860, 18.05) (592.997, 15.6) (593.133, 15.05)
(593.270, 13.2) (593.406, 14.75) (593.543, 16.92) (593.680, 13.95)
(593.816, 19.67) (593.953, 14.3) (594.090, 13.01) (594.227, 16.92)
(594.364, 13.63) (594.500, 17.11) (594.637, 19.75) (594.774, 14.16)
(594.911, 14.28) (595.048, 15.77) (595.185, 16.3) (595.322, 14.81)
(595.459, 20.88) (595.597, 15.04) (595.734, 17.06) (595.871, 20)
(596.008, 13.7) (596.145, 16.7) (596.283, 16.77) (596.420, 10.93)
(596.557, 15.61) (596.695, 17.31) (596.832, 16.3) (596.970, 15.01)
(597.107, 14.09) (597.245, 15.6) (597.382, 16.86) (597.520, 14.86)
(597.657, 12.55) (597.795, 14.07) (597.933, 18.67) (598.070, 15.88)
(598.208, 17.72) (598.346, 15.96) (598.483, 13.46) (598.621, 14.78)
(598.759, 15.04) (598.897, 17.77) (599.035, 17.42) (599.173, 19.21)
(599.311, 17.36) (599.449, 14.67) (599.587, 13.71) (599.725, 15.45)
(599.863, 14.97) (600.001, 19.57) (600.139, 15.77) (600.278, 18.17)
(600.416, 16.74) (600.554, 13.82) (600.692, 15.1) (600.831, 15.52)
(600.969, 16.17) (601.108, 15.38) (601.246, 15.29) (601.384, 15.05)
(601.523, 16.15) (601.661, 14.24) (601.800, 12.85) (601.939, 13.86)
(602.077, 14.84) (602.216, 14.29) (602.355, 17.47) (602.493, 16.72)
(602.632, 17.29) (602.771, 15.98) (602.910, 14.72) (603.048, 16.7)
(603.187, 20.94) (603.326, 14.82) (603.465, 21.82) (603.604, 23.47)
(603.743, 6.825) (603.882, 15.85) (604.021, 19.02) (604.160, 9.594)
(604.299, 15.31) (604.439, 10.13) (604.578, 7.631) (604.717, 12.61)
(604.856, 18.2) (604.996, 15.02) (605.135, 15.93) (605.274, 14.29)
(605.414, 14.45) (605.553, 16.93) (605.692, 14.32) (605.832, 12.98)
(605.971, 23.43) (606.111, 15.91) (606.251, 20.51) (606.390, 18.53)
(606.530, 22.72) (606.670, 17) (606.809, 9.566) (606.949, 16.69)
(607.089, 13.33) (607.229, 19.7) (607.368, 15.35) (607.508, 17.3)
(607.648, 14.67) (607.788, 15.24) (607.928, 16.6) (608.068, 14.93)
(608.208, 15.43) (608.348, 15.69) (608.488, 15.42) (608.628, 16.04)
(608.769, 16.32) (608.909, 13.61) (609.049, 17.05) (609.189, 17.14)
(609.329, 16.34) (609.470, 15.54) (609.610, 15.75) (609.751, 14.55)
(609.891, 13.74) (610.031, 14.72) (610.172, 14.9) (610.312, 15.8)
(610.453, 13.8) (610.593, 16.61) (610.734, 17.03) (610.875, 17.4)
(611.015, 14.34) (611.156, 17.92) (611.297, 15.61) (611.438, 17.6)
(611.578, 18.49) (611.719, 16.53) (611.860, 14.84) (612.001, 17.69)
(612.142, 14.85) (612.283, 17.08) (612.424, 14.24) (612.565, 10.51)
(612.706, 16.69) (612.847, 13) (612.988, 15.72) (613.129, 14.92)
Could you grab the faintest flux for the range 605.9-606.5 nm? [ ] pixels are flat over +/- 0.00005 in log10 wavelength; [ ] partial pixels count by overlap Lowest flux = 15.91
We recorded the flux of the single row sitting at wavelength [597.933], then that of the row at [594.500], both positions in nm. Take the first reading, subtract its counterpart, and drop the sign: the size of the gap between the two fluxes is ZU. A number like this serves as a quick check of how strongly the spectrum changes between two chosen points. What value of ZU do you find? 2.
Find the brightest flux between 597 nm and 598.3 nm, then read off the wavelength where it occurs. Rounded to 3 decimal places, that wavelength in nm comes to 597.933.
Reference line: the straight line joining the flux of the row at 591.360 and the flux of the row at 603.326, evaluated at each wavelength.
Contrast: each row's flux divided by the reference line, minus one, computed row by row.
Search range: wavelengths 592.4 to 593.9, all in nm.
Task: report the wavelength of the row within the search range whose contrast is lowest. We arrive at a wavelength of 593.270 nm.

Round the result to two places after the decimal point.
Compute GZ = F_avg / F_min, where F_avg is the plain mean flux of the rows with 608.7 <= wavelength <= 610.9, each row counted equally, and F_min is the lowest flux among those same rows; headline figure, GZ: 1.15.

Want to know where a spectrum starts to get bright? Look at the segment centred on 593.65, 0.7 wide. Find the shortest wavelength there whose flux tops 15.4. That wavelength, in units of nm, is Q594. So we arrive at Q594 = 593.543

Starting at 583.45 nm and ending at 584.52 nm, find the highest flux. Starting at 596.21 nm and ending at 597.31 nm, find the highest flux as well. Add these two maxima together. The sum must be 37.0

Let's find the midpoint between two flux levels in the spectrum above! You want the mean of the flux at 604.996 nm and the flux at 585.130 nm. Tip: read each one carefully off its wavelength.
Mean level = 14.6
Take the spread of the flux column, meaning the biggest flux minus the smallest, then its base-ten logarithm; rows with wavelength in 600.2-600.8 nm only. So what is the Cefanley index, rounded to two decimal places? 0.64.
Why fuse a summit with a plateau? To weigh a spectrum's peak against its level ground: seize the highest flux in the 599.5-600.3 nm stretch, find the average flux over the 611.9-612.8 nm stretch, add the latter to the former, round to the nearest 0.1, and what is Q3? 34.7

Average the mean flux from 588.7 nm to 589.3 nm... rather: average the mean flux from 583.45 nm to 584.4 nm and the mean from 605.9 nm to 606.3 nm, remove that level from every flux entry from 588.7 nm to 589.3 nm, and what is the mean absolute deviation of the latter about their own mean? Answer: 1.53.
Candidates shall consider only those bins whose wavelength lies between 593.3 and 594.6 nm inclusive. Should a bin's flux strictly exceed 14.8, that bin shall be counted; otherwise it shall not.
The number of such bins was 4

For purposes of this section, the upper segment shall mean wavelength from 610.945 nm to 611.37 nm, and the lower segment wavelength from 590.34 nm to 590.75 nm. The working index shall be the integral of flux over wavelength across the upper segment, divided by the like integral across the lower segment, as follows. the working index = 1.04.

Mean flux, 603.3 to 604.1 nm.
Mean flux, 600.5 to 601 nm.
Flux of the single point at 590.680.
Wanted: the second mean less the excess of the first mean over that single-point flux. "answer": 14.1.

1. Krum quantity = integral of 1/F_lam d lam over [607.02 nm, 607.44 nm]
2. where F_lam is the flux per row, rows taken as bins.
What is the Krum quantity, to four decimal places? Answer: 0.0267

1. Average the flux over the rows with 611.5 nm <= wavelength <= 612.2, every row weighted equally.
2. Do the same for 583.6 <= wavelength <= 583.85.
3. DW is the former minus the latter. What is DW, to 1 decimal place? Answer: -2.4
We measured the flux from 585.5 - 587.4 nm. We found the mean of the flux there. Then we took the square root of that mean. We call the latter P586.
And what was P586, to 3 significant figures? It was 4.02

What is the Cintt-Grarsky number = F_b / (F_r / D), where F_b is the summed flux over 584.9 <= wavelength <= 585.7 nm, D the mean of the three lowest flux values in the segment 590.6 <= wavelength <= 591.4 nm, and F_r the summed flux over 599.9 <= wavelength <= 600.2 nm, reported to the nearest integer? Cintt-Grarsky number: 36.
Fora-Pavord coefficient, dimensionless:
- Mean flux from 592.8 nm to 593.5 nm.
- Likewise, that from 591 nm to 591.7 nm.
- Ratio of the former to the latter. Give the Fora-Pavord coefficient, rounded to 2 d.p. 1.00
